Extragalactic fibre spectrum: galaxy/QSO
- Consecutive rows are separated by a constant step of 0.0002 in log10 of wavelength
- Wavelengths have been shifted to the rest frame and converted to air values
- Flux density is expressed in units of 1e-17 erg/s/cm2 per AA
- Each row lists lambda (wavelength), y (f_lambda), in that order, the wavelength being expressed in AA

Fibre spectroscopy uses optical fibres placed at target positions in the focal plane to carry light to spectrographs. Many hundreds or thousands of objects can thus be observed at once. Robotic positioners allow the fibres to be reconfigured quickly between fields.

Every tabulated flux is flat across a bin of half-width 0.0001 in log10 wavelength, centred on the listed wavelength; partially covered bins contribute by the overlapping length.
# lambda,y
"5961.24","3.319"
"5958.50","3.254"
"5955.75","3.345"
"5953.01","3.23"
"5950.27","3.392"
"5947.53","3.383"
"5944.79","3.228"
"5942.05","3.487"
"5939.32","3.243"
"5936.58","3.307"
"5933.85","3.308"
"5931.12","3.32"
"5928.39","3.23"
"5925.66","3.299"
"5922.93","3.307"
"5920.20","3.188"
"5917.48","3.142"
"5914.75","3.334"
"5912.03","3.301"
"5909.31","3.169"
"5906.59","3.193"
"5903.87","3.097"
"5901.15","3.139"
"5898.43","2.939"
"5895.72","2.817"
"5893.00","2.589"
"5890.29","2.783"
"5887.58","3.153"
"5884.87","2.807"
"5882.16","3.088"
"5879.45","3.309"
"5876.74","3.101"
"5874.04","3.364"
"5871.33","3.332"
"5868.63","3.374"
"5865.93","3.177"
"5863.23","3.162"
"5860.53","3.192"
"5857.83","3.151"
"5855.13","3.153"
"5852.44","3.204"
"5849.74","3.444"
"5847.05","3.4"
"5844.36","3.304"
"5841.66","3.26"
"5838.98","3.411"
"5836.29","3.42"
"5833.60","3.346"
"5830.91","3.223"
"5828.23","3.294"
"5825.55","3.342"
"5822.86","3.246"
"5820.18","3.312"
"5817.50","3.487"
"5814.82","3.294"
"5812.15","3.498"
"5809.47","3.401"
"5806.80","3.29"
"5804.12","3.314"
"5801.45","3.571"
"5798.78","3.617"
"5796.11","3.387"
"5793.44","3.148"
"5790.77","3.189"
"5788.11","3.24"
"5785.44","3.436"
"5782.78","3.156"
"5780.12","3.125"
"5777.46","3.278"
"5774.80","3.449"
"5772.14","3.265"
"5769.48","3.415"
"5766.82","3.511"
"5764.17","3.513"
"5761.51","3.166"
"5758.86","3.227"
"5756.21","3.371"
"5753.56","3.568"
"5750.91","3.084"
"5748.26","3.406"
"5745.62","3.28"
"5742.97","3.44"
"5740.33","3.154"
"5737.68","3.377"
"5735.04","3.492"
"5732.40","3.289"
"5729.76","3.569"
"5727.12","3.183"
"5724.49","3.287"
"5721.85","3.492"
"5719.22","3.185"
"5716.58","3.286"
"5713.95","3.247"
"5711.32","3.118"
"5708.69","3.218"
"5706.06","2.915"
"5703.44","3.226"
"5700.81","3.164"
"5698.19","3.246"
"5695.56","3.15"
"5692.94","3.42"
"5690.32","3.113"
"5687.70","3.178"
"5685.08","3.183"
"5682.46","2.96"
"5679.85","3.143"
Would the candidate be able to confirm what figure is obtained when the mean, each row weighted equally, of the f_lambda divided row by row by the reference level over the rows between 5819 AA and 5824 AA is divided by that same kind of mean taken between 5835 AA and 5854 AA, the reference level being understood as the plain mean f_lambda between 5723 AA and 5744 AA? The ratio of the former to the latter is 0.98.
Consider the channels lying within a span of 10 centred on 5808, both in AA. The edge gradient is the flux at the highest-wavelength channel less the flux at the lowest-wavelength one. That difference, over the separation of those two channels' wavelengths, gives 0.023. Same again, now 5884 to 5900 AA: 0.010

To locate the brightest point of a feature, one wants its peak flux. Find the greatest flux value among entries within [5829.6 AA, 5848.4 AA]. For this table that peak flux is 3.42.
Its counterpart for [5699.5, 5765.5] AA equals 3.569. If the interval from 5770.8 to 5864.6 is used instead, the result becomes 3.617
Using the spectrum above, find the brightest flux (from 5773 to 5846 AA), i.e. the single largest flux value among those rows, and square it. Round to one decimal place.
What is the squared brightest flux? 13.1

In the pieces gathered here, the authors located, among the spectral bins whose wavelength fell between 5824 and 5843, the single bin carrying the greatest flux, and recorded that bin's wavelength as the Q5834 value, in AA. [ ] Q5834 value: 5836.29 AA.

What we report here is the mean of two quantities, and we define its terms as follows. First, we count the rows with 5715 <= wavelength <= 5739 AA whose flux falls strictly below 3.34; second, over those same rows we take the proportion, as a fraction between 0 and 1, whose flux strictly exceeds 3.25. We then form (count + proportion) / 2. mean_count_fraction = 2.9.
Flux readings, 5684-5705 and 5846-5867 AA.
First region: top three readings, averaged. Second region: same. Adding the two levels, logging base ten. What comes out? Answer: 0.823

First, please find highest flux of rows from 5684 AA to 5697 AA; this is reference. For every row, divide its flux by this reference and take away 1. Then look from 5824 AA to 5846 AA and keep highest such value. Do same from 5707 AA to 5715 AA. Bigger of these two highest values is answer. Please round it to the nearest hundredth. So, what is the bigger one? 0.00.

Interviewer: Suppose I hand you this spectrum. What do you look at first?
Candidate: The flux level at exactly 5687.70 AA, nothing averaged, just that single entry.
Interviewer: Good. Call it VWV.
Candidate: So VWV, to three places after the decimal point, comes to 3.178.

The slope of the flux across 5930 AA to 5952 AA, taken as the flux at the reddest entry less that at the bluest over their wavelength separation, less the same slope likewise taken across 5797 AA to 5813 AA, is 0.013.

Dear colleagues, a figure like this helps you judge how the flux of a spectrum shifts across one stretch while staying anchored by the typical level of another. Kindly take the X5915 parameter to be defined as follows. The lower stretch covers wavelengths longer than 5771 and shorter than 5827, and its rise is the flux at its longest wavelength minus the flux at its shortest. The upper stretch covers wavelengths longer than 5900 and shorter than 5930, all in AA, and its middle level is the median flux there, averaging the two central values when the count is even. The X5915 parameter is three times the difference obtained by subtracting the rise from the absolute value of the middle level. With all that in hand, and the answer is 9.3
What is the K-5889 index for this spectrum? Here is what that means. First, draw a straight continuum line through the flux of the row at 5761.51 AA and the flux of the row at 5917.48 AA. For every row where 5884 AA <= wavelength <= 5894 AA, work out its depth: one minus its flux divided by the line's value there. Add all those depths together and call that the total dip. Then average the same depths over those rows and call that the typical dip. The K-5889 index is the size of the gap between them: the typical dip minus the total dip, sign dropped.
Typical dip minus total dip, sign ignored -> 0.30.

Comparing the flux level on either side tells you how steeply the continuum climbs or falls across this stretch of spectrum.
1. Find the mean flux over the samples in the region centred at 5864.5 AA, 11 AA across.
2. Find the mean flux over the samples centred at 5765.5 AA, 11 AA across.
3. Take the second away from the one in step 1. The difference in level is -0.17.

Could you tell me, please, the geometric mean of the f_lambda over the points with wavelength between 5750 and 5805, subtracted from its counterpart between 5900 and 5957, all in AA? -0.06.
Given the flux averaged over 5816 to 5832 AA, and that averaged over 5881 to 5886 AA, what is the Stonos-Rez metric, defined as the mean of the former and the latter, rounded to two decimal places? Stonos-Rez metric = 3.13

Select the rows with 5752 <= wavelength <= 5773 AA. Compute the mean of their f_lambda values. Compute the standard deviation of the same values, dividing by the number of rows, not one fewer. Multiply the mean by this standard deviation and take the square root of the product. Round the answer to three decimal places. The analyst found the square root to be 0.685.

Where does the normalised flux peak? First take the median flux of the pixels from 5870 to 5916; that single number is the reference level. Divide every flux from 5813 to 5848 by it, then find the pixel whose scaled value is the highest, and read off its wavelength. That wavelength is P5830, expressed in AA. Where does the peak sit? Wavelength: 5817.50 AA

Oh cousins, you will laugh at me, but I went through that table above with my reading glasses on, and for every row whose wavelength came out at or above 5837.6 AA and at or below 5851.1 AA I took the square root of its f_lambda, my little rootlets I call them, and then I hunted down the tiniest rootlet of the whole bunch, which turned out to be 1.81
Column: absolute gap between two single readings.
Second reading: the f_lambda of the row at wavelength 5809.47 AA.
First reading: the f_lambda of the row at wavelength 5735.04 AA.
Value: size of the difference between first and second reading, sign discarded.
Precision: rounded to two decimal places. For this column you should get 0.09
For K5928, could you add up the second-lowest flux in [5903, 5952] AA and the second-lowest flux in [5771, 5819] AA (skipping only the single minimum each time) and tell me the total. 6.29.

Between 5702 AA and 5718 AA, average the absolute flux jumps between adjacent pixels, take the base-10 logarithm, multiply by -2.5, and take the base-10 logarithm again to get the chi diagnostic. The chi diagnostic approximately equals 0.28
